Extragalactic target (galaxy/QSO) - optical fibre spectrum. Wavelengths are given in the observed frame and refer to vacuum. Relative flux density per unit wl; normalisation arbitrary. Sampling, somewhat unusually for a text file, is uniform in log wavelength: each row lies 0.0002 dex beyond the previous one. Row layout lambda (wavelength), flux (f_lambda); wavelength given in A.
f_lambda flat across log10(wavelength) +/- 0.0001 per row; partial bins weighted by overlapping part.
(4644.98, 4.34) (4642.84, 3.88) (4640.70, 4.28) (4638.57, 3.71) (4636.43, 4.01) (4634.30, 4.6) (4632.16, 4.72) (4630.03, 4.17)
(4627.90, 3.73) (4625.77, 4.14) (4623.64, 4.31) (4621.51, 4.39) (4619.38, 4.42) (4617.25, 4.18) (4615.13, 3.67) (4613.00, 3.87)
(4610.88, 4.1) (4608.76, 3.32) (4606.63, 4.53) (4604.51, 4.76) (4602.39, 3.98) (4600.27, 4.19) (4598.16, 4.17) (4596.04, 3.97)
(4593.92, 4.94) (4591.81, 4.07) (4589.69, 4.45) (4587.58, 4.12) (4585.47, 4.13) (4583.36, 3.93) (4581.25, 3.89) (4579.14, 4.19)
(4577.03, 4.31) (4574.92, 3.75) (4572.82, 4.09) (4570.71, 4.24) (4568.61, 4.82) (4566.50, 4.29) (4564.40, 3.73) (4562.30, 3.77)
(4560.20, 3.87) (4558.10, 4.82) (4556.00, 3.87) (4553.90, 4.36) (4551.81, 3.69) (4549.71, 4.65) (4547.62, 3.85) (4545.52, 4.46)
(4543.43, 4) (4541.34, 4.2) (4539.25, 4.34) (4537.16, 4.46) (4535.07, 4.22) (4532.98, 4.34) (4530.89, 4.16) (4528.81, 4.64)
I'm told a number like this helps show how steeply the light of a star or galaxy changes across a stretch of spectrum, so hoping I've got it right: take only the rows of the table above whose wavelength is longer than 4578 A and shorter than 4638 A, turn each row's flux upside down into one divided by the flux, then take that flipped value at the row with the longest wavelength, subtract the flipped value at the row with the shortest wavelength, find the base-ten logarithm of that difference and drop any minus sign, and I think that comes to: 1.97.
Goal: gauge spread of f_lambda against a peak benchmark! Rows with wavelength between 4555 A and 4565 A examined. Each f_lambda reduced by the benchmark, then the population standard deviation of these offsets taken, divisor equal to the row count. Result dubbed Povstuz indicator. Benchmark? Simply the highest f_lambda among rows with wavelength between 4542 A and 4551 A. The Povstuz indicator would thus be 0.41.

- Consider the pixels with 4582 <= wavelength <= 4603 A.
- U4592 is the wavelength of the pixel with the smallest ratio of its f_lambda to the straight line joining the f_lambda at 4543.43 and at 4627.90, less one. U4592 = 4583.36 A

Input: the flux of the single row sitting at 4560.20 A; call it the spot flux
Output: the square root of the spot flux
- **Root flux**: 1.97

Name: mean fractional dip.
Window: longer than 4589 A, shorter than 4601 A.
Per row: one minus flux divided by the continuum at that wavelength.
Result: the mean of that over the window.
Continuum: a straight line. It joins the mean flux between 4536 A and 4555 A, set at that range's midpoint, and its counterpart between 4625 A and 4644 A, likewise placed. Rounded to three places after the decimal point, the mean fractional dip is -0.029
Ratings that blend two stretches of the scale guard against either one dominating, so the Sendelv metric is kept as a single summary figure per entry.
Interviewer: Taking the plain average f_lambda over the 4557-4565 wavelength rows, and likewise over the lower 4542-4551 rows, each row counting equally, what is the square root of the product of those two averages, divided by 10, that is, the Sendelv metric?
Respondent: 0.414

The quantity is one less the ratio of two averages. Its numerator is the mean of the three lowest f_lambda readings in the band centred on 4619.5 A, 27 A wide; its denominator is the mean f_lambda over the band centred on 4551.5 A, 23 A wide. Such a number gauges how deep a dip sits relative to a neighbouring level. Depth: 0.14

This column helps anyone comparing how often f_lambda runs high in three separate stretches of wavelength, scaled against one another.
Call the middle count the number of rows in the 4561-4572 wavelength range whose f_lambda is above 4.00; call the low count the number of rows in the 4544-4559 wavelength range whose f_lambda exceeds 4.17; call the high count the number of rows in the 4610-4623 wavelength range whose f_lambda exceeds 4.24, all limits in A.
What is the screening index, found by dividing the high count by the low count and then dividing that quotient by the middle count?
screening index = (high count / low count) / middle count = 0.17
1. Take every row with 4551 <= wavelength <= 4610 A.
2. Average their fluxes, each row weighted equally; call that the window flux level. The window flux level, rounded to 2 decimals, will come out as 4.15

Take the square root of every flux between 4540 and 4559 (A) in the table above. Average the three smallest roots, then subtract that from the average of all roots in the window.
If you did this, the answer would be 0.100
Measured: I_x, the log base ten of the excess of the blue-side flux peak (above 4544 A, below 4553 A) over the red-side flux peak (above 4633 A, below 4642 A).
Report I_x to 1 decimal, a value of -1.3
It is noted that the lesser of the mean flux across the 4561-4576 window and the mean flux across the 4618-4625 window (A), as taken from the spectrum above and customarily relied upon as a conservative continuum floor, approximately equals 4.10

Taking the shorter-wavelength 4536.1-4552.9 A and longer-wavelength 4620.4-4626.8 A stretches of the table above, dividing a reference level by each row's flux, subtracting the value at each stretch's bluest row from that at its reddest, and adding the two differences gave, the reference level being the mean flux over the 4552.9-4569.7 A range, 0.25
